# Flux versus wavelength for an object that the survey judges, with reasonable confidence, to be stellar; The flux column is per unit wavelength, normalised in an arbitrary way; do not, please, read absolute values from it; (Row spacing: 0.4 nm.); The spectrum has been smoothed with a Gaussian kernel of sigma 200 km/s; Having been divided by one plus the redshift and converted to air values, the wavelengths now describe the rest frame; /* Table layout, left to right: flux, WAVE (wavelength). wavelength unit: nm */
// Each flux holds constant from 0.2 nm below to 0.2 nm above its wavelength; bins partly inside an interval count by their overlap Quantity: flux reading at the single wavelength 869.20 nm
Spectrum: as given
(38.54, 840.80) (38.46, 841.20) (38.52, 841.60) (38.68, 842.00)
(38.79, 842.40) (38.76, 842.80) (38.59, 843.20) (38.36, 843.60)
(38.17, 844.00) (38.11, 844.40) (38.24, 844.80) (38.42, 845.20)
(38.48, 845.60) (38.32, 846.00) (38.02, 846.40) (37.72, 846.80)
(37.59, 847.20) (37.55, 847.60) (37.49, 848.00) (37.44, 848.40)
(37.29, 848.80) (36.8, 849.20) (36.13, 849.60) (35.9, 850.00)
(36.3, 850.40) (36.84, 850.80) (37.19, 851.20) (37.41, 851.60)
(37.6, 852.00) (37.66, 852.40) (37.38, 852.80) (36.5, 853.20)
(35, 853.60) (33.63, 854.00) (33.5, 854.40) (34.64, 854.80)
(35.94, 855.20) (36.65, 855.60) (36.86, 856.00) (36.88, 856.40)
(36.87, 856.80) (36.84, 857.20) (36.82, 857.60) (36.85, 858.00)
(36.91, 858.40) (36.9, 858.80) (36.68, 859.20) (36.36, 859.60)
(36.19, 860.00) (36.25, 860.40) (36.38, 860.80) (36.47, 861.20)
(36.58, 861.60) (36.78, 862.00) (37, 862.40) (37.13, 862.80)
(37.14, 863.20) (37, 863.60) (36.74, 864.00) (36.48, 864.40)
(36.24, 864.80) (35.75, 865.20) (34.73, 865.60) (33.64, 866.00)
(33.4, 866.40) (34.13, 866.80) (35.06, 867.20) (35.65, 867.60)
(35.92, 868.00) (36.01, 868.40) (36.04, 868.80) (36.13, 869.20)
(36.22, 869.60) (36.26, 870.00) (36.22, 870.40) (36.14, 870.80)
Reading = 36.13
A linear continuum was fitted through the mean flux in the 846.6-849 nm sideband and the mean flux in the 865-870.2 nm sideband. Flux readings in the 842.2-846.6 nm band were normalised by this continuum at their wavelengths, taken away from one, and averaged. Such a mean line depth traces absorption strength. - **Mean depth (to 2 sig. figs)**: -0.013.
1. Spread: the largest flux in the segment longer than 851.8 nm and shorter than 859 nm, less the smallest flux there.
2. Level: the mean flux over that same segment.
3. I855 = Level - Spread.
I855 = 32.1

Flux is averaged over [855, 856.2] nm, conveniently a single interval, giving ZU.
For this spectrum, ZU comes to 36.5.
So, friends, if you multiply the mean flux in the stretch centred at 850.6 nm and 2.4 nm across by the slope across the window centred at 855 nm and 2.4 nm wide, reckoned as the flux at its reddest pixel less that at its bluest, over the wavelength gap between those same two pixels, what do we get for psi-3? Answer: 59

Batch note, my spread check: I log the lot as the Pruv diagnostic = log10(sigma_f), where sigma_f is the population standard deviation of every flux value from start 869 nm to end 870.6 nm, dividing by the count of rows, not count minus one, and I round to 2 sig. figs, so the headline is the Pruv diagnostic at -1.3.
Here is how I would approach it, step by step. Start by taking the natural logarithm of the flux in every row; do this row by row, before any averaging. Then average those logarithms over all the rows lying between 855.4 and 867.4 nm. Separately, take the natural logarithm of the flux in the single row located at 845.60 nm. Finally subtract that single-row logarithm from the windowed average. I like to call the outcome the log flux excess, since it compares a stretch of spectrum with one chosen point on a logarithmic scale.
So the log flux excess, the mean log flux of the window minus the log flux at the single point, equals -0.060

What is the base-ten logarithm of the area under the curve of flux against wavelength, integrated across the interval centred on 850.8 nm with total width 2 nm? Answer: 1.866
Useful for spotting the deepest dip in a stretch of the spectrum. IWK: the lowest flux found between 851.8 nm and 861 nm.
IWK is 33.5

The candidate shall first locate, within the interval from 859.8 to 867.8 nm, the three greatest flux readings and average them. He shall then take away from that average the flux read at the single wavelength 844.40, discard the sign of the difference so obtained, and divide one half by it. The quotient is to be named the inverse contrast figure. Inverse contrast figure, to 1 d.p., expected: 0.5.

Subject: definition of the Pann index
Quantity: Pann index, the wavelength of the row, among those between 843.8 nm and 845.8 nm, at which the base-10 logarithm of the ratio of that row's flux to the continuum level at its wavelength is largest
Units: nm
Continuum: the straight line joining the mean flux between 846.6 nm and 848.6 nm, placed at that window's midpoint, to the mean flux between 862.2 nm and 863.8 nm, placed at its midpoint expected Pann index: 845.60 nm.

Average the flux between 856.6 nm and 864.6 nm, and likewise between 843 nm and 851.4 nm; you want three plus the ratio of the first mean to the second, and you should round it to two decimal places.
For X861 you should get 3.98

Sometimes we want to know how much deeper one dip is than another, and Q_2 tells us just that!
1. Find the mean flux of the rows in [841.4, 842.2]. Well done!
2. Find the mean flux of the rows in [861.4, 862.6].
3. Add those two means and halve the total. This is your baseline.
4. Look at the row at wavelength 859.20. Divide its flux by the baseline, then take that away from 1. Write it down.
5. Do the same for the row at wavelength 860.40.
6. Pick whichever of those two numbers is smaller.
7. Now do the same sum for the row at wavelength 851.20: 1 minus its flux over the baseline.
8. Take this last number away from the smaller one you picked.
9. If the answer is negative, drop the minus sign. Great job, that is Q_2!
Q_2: 0.014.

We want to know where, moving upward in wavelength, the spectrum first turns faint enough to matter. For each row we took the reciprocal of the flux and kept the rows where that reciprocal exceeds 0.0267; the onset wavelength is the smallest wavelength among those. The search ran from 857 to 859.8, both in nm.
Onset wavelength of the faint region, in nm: 857.20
